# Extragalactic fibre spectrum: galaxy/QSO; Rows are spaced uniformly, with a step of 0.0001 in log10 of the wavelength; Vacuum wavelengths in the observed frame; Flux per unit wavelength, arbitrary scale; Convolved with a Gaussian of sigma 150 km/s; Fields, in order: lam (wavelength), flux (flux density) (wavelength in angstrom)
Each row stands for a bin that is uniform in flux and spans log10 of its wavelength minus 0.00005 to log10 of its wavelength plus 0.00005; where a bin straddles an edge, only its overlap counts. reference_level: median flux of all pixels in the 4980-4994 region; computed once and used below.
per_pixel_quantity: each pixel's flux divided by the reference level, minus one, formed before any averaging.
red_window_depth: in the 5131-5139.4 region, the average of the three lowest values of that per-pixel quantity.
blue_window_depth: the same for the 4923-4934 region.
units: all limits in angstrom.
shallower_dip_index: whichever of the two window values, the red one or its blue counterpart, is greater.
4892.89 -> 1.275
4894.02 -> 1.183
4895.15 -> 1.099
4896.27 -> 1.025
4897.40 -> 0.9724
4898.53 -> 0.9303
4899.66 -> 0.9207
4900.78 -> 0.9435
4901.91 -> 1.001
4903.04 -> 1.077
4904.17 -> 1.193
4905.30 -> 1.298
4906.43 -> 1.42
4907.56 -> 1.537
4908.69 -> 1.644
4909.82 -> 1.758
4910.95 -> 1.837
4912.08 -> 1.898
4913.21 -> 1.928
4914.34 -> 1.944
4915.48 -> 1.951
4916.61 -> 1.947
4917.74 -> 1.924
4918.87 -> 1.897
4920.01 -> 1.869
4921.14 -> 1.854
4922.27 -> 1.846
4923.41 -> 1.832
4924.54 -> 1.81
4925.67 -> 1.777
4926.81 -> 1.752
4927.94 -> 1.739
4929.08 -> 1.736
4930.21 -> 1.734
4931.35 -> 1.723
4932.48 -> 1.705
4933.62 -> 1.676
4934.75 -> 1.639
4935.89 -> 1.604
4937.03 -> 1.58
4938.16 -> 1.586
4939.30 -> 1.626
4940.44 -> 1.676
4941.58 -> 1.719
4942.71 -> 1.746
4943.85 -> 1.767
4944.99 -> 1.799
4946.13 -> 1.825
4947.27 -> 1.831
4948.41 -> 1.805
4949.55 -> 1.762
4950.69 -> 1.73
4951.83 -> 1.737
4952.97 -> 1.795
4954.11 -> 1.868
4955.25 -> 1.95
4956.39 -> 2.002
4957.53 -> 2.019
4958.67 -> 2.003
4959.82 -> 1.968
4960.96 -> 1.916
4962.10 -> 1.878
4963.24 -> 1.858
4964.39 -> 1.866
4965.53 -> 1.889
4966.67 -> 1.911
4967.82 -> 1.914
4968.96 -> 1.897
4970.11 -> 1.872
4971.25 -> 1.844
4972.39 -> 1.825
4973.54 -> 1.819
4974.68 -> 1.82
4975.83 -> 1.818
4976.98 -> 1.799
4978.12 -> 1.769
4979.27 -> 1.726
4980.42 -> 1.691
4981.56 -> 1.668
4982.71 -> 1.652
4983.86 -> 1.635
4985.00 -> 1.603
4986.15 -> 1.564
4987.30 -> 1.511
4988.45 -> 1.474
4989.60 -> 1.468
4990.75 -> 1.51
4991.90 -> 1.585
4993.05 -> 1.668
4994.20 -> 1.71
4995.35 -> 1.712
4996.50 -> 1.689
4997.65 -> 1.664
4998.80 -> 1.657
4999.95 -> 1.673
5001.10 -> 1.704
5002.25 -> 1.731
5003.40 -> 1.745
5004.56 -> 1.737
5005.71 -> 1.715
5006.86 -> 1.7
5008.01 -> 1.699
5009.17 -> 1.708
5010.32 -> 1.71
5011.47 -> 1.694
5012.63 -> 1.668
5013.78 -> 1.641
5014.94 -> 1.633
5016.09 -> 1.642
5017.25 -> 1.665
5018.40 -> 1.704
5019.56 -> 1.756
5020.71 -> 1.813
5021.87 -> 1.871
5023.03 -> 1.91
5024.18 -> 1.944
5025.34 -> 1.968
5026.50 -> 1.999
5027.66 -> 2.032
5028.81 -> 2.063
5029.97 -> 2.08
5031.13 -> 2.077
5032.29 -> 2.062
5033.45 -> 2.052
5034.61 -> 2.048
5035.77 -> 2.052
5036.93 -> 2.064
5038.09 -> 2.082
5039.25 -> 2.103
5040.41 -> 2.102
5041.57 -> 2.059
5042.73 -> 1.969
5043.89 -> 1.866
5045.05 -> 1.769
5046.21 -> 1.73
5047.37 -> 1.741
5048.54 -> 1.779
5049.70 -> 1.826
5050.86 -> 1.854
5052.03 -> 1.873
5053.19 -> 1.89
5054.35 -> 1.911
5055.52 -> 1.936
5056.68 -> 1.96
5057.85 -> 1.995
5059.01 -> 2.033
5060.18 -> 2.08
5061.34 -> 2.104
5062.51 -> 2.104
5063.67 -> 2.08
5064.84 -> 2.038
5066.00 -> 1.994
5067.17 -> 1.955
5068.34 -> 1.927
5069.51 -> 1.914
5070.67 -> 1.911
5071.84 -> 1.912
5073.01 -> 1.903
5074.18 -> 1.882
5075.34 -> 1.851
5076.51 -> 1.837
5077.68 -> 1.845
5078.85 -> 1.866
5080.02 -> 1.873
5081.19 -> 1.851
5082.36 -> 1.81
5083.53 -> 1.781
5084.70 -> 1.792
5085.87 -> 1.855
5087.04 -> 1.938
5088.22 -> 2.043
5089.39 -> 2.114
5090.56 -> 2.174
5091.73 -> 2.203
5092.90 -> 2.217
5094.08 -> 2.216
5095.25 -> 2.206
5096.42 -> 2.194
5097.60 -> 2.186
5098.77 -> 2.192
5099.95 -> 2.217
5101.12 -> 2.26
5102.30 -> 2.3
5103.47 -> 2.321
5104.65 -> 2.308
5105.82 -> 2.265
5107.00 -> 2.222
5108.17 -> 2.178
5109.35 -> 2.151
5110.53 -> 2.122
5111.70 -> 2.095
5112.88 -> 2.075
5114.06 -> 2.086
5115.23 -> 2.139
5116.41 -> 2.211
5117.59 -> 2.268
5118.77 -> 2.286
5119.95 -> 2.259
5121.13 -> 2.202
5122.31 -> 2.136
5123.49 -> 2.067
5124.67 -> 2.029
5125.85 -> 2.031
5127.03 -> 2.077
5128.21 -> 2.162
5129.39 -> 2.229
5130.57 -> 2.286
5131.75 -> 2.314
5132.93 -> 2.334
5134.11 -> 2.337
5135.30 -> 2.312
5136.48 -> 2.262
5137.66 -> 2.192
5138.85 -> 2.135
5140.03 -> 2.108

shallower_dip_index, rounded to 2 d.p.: 0.38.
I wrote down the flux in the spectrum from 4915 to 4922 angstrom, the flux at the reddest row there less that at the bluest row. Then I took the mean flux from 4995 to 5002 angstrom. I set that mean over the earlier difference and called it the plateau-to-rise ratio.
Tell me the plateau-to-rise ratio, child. -17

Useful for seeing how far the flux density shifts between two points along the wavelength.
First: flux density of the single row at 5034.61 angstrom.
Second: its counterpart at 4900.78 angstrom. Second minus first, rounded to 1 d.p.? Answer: -1.1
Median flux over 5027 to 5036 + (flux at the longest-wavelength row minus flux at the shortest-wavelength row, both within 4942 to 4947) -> 2.14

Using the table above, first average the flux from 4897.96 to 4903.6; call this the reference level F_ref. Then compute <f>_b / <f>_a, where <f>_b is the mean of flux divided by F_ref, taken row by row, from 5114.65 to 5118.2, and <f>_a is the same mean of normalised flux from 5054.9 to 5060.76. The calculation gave 1.10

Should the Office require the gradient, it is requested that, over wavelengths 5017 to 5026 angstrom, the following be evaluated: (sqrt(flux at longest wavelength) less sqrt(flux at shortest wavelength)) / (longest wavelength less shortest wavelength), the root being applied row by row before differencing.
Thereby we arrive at 0.014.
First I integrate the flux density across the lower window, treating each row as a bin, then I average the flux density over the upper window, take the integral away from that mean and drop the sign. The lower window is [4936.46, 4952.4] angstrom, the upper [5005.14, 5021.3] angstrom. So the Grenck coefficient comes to 25.8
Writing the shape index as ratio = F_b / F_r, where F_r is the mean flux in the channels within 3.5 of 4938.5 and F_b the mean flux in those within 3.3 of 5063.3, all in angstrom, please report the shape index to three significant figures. 1.27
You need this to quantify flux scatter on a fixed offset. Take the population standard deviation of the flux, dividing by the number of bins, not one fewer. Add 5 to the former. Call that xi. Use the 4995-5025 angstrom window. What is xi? 5.08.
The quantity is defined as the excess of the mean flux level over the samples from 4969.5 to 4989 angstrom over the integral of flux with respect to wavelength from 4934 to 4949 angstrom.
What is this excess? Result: -24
